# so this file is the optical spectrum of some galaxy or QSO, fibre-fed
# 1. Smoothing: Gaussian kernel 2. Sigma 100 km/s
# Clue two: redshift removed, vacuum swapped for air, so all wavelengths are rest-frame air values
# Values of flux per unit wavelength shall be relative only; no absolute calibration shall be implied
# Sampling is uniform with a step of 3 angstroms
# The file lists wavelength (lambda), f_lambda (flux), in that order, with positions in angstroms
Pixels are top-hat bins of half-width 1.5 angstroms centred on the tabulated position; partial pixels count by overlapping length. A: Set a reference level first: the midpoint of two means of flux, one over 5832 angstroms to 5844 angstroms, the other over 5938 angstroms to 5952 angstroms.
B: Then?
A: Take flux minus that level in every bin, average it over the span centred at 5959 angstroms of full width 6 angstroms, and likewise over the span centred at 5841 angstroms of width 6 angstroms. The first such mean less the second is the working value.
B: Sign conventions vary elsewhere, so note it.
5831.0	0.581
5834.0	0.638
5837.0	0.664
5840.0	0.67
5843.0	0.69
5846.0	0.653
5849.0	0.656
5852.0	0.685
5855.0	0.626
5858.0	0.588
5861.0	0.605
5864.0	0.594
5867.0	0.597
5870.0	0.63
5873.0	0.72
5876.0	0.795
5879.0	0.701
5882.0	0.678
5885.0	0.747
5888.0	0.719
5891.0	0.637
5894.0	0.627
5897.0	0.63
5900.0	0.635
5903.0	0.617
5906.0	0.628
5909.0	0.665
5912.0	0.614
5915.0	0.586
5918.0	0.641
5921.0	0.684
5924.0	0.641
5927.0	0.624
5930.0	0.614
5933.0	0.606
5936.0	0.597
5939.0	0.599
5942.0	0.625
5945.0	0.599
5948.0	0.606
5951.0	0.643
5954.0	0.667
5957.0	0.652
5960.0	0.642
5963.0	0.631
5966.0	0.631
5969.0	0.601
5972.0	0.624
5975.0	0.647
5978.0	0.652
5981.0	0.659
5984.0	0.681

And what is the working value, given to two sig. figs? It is -0.033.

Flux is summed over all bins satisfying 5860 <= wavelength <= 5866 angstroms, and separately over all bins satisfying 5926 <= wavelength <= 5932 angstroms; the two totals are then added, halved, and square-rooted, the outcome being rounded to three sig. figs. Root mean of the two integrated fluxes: 1.10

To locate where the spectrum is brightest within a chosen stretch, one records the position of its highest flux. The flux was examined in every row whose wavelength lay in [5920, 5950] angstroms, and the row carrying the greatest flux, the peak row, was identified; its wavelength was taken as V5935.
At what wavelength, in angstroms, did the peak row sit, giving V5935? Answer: 5921.0 angstroms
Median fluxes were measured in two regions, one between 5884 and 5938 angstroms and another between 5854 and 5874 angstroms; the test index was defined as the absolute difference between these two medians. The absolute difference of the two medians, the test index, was 0.024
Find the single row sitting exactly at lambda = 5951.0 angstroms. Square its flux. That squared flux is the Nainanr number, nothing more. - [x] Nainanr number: 0.413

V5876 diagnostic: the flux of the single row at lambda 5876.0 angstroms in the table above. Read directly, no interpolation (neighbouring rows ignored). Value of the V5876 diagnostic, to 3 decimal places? 0.795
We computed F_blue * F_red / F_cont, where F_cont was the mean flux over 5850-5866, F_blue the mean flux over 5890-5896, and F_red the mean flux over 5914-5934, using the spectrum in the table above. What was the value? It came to 0.641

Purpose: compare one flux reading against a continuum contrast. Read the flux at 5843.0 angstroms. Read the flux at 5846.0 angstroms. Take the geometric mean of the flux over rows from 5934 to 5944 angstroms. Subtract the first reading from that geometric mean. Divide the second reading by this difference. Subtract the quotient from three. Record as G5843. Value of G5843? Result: 11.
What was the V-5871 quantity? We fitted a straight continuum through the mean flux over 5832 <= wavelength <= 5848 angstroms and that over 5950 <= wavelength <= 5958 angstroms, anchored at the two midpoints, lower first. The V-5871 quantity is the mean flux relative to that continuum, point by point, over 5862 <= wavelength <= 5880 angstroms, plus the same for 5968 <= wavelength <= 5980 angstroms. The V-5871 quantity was 1.99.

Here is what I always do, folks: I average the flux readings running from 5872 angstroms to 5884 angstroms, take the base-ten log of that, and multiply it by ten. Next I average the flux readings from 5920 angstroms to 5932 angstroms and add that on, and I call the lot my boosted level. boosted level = -0.76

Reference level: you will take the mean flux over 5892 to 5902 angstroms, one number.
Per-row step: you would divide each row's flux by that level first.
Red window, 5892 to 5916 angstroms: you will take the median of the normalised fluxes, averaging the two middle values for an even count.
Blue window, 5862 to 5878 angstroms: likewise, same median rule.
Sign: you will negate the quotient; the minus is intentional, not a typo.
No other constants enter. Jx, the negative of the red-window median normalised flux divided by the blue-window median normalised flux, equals -1.00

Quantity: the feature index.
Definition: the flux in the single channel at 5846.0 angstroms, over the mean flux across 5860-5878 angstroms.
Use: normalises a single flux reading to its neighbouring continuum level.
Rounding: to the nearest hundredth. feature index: 0.99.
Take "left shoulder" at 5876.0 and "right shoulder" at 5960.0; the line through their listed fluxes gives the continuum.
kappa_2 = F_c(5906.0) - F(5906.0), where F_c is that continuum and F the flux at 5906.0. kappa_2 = 0.112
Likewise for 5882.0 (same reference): 0.106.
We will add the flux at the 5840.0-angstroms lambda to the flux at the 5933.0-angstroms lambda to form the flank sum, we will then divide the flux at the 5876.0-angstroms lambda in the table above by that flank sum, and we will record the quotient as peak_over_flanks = 0.62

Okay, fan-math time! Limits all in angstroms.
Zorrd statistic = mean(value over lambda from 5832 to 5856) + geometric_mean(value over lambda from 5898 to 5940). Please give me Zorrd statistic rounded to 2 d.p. 1.28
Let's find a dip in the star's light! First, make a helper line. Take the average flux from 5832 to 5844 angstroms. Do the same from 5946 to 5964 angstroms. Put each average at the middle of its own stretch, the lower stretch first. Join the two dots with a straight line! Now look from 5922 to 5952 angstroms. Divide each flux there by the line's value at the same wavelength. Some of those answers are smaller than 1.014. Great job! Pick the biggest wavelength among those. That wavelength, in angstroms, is 5951.0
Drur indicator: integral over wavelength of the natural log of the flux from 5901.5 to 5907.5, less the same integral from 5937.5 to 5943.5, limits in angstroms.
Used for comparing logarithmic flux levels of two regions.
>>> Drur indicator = 0.10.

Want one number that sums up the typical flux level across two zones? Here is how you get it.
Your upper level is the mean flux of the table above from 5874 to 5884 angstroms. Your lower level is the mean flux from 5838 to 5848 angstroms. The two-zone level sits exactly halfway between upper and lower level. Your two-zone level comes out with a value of 0.698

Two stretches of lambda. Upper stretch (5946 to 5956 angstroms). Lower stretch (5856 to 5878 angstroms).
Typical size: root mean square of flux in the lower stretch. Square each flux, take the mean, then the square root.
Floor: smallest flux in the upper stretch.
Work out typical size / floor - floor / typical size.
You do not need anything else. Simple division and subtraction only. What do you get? 0.14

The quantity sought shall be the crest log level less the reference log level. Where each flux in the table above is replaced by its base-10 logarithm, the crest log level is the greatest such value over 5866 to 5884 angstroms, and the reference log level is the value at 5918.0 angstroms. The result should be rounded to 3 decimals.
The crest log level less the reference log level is 0.094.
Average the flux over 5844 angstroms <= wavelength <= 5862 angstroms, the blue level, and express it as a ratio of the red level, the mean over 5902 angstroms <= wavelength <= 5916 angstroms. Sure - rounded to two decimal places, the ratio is 1.02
